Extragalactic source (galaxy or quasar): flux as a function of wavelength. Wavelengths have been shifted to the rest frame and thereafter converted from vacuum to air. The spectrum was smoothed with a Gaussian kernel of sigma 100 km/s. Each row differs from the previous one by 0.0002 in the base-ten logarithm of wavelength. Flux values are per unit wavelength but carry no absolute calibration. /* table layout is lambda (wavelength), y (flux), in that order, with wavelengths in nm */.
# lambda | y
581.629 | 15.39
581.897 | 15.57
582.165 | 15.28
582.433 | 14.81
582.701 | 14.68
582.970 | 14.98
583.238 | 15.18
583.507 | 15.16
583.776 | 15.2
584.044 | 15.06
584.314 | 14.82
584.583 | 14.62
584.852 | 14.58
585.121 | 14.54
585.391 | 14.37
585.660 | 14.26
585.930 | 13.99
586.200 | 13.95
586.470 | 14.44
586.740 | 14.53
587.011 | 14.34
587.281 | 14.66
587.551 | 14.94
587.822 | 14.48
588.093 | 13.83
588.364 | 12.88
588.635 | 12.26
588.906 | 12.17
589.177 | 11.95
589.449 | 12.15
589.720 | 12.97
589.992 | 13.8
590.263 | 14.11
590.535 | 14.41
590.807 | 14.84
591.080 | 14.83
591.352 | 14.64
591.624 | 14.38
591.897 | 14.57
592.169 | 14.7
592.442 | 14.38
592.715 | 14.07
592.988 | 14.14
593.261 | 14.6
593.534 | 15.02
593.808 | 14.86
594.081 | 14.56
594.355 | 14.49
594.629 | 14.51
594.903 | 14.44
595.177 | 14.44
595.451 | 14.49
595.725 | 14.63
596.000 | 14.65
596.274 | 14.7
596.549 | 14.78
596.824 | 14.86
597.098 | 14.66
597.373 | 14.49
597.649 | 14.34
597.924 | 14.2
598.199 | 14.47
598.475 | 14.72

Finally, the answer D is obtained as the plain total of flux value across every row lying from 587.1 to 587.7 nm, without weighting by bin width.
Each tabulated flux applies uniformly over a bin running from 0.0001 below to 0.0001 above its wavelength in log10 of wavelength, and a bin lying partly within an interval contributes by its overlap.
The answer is 29.6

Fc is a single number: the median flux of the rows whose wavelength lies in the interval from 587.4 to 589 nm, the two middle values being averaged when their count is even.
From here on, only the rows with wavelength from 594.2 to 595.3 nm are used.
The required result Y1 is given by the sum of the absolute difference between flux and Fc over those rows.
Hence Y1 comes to 4.5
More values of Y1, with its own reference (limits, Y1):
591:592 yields 5.0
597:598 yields 4.3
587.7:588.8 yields 3.2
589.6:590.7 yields 2.6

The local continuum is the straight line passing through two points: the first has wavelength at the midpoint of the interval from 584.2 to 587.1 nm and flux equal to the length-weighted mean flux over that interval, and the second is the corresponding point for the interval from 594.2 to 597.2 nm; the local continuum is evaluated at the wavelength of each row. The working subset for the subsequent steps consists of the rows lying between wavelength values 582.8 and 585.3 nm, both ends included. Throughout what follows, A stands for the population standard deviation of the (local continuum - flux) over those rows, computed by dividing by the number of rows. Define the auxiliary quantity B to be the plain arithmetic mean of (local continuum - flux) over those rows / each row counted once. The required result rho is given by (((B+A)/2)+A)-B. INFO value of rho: 0.67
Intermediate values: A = 0.27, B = -0.5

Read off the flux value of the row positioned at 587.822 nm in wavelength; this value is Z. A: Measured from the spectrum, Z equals 14.48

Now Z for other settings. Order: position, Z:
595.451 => 14.49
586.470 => 14.44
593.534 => 15.02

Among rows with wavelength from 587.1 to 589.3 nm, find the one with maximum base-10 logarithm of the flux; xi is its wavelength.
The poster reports 587.551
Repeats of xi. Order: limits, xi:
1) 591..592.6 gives 591.080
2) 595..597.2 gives 596.824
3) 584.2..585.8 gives 584.314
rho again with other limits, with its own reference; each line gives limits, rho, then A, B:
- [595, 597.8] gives 0.22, 0.15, 0.0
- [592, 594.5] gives 0.42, 0.29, 0.0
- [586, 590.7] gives 1.09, 1.00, 0.8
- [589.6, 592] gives 0.71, 0.55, 0.2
